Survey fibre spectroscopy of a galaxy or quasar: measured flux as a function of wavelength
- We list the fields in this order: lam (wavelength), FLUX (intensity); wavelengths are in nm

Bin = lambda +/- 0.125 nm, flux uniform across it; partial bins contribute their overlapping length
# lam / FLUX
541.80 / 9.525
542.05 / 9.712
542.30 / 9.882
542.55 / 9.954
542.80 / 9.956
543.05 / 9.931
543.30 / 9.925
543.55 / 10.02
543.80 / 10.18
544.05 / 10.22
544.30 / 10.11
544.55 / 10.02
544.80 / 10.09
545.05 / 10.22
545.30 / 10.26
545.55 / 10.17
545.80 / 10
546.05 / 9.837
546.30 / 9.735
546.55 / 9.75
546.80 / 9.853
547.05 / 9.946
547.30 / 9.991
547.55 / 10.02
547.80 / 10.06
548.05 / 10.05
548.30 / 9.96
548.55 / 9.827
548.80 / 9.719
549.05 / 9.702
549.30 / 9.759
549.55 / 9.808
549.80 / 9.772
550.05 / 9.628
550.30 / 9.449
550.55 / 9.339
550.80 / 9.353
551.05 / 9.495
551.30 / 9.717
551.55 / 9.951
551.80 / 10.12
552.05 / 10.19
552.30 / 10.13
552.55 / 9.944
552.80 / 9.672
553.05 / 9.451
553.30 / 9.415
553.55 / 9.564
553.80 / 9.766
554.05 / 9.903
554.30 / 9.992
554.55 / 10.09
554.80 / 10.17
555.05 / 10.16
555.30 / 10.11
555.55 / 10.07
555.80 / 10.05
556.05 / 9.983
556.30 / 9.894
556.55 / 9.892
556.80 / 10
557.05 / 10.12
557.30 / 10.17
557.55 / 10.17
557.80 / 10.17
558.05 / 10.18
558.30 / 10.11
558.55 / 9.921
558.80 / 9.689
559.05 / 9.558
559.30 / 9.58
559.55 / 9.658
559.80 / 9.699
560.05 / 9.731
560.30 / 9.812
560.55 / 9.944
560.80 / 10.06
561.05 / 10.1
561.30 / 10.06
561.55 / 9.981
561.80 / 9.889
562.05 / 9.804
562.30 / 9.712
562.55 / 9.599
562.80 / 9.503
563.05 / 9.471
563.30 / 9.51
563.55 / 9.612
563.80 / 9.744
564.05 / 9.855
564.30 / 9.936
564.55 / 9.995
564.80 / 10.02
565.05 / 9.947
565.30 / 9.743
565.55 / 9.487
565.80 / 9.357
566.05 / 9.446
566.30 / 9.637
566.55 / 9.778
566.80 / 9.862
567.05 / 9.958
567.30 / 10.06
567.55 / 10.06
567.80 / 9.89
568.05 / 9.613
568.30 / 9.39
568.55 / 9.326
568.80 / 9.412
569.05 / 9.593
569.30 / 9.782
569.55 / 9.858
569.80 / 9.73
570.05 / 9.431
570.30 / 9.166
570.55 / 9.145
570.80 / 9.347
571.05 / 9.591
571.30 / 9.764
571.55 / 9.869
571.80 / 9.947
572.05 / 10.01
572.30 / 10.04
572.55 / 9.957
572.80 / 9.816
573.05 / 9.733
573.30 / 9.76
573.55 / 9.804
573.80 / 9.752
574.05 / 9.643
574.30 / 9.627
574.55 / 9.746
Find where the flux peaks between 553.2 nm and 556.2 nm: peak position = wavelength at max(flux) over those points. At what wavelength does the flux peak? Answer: 554.80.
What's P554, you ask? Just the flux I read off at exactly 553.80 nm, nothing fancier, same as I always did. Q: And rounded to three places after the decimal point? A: 9.766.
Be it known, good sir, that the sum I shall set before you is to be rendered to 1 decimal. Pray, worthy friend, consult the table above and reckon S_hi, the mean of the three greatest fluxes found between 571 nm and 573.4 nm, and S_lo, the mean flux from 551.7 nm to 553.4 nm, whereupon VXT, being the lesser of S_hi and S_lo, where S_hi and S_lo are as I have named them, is 9.8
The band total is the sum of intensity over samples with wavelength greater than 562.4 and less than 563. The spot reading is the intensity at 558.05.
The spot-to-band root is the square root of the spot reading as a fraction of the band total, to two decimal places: 0.73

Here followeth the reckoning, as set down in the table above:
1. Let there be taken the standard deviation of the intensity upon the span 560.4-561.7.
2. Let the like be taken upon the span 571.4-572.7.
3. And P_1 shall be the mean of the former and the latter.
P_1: 0.06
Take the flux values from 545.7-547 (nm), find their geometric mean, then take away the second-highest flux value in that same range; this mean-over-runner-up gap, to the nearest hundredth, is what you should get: -0.02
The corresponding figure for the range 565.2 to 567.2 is -0.21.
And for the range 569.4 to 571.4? -0.26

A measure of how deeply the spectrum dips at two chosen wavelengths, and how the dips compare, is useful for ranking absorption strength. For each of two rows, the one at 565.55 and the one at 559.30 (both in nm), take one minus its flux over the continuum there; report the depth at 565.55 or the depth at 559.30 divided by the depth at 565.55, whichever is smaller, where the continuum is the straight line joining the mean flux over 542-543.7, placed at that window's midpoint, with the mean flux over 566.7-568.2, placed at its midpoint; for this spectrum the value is 0.0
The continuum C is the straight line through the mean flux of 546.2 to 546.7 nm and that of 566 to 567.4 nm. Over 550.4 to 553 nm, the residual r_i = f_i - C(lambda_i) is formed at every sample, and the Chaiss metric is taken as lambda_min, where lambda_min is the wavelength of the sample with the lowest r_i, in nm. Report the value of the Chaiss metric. 550.55 nm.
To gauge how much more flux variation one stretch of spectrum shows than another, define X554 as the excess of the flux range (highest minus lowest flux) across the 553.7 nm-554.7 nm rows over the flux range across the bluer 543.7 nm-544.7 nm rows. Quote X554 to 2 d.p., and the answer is 0.12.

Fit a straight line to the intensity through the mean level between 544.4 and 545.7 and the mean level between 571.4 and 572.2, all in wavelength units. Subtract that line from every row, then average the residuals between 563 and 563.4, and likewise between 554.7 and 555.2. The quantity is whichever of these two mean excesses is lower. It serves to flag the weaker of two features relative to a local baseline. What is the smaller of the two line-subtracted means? -0.5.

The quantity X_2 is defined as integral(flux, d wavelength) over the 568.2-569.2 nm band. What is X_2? 9.4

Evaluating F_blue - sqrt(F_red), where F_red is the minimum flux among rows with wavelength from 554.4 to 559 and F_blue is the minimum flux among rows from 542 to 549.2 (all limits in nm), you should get 6.59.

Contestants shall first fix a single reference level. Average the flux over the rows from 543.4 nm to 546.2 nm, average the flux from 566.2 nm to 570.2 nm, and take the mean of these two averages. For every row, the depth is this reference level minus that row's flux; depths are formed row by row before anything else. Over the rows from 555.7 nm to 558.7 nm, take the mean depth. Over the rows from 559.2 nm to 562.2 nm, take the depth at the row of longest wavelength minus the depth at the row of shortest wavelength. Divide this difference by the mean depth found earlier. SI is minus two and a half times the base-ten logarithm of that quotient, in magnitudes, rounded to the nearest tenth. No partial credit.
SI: -0.4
